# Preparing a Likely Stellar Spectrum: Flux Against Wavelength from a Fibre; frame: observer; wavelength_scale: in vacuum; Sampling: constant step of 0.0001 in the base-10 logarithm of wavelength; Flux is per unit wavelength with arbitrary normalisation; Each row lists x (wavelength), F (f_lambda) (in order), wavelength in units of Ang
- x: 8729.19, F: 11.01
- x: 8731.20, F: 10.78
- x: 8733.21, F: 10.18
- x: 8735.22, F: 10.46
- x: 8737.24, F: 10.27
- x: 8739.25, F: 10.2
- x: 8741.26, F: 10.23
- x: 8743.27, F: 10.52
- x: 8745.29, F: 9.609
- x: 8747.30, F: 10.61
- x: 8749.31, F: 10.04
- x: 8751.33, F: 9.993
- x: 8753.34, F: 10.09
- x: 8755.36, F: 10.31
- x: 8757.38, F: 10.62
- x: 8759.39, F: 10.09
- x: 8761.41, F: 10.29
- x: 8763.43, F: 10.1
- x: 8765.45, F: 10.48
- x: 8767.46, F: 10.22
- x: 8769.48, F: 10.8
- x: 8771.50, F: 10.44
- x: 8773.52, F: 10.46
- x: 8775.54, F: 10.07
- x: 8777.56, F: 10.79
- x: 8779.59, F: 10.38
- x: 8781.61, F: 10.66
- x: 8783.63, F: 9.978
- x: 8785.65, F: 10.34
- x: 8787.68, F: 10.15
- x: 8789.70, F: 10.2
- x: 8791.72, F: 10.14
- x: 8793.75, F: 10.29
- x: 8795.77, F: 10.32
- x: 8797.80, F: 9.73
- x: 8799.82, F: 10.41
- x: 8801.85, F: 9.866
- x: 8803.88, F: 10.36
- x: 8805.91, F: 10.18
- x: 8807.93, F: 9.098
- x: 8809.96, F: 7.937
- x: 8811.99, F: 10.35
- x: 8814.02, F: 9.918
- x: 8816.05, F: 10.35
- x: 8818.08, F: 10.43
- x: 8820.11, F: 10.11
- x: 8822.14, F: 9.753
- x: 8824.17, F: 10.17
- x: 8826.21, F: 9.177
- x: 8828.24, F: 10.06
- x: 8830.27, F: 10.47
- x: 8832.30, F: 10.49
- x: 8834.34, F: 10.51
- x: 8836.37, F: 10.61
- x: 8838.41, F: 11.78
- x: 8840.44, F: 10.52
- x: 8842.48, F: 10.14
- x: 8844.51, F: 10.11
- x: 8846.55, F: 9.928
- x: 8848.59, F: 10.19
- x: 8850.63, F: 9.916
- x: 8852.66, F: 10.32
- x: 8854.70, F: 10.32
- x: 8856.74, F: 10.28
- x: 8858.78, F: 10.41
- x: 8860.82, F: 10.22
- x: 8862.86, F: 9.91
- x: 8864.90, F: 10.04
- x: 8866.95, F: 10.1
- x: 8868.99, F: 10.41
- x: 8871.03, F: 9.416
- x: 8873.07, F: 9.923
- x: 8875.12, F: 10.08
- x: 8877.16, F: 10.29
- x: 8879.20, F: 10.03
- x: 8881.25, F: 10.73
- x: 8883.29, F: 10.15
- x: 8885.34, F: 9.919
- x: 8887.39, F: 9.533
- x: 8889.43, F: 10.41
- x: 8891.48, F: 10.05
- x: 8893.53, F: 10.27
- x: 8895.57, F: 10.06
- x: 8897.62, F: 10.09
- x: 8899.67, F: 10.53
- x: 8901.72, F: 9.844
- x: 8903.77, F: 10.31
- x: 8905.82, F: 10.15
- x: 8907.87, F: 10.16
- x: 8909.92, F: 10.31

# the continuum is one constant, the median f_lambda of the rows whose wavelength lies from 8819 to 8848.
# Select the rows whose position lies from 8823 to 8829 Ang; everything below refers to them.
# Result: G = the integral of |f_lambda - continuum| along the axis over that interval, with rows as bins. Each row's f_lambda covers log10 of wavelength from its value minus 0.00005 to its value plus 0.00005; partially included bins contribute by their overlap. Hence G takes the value 2.2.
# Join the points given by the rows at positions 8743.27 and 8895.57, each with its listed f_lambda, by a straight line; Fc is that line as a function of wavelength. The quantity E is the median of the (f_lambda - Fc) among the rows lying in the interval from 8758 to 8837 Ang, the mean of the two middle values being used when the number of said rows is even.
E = -0.11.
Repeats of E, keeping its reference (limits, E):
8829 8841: 0.28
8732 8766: -0.30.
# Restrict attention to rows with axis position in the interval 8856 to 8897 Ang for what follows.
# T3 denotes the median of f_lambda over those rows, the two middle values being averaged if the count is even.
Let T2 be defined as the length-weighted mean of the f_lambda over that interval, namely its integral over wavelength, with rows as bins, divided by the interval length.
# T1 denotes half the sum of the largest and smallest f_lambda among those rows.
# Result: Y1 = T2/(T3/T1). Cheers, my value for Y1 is 10.1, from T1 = 10.1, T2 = 10.1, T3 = 10.1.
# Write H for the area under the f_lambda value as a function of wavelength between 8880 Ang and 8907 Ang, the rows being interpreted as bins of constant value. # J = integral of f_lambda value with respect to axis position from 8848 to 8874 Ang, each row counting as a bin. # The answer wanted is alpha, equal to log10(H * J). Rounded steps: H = 274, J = 263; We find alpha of 4.86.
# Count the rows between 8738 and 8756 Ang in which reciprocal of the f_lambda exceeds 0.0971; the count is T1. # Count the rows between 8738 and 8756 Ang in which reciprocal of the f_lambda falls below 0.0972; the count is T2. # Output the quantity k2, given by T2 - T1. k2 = -3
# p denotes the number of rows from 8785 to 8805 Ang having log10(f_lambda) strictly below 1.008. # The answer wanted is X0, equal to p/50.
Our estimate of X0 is 0.080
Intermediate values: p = 4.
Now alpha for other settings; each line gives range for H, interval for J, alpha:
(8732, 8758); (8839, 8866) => 4.87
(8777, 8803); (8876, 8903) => 4.86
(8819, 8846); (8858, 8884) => 4.86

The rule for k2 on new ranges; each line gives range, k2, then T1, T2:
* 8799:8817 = -1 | 5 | 4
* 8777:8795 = 0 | 5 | 5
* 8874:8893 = -4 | 7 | 3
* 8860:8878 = -6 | 8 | 2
